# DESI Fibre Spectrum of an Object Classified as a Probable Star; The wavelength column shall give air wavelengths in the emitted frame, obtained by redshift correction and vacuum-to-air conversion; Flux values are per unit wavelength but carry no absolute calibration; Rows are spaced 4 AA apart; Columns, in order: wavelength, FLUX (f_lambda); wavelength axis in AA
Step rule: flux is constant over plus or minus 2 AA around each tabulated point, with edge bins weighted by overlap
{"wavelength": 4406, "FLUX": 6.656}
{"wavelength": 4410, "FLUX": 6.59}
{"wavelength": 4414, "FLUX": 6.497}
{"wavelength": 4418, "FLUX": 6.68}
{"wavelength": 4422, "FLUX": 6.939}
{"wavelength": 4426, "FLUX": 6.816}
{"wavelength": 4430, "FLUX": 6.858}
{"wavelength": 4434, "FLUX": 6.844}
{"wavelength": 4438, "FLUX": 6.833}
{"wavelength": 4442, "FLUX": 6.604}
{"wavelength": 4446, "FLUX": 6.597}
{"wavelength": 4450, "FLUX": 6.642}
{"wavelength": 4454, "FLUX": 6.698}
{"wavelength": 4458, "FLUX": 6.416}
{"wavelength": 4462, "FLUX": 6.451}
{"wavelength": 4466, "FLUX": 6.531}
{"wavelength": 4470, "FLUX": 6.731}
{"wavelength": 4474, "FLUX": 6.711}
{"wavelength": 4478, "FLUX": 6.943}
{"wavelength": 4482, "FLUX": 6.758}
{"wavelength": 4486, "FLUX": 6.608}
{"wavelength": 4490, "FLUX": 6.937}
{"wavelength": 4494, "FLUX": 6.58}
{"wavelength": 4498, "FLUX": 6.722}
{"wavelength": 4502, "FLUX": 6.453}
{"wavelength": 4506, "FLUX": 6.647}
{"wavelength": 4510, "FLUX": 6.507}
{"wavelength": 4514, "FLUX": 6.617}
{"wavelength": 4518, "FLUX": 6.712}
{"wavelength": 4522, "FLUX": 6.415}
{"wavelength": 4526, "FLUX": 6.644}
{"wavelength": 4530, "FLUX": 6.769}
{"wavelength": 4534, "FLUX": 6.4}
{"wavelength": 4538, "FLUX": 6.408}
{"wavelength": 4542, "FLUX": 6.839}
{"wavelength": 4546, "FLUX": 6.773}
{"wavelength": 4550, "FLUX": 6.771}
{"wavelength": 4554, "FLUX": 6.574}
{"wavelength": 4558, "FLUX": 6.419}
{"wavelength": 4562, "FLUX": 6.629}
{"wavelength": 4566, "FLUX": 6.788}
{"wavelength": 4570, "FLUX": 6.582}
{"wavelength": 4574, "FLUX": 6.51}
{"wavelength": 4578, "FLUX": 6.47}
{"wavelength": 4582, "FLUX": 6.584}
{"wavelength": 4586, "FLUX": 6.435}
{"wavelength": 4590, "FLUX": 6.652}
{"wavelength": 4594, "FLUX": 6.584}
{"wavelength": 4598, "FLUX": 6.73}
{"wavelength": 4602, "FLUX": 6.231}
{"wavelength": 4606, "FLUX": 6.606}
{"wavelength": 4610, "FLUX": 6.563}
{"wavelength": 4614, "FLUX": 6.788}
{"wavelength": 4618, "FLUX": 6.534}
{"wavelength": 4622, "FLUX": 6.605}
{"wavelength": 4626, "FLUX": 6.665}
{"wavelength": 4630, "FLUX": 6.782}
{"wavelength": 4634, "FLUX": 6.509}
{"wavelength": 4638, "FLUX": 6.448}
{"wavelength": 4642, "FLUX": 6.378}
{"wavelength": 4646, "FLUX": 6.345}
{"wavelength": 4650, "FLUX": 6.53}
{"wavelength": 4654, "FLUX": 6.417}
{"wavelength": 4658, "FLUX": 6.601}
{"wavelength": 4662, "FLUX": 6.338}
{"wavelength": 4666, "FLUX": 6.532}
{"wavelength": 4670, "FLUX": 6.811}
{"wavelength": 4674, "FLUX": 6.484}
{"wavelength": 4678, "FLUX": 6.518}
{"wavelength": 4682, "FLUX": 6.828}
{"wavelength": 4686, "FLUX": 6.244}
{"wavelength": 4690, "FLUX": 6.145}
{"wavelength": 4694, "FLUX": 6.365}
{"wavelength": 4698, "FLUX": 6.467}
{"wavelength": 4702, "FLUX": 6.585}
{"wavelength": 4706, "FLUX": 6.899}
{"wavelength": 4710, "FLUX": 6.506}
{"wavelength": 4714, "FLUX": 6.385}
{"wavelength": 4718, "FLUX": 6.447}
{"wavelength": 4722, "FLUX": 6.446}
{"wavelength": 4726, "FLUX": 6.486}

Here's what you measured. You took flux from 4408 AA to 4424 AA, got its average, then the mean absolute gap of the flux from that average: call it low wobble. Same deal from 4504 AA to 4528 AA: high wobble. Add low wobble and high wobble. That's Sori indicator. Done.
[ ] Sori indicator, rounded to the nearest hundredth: 0.22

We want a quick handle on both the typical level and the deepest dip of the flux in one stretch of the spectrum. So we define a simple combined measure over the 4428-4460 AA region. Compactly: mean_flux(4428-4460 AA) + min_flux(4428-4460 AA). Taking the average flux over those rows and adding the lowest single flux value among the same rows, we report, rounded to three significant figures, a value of 13.1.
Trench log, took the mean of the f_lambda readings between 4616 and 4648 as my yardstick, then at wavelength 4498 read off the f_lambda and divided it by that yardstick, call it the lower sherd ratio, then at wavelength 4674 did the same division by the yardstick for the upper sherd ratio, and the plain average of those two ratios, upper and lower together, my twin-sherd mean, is 1.01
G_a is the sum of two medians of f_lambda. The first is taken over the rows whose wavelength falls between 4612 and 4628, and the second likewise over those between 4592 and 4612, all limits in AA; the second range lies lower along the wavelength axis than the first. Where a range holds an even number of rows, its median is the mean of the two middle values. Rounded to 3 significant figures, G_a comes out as 13.2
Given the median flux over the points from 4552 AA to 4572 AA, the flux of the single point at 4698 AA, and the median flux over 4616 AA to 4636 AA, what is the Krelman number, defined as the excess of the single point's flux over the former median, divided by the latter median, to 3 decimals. -0.017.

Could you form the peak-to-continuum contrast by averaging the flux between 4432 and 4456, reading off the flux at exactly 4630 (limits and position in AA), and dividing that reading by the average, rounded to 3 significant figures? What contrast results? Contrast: 1.01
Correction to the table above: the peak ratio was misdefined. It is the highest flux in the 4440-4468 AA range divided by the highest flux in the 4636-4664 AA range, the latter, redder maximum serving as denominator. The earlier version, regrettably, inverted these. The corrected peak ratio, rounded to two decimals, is 1.01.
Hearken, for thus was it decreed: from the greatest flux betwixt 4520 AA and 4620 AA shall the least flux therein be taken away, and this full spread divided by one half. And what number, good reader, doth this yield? 1.22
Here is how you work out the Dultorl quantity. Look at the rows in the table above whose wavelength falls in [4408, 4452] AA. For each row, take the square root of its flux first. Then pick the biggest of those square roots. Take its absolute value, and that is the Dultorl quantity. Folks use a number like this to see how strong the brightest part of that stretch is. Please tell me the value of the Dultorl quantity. 2.634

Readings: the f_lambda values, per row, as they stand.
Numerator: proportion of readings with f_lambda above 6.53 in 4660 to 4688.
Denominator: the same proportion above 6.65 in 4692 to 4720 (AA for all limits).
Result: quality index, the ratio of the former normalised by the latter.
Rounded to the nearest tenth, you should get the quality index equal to 3.0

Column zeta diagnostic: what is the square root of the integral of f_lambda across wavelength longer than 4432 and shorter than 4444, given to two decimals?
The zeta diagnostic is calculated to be 9.01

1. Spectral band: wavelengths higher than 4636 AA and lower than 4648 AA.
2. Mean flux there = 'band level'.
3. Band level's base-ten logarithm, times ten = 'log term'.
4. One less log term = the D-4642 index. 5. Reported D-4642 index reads -7.06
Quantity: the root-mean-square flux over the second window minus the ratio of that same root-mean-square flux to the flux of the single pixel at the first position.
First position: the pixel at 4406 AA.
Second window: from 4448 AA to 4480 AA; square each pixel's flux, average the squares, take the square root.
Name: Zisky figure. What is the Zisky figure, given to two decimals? 5.64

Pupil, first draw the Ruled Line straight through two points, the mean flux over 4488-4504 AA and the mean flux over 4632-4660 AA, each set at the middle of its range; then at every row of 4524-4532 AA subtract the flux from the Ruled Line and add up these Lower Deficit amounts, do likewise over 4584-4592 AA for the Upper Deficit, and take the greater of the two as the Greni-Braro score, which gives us 0.00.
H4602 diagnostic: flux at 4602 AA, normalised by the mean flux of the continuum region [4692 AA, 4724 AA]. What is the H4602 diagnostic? 0.96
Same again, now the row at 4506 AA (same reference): 1.02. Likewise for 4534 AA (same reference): 0.98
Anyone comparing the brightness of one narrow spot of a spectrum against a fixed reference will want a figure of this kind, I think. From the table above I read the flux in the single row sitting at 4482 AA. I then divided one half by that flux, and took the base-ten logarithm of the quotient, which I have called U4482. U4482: -1.13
